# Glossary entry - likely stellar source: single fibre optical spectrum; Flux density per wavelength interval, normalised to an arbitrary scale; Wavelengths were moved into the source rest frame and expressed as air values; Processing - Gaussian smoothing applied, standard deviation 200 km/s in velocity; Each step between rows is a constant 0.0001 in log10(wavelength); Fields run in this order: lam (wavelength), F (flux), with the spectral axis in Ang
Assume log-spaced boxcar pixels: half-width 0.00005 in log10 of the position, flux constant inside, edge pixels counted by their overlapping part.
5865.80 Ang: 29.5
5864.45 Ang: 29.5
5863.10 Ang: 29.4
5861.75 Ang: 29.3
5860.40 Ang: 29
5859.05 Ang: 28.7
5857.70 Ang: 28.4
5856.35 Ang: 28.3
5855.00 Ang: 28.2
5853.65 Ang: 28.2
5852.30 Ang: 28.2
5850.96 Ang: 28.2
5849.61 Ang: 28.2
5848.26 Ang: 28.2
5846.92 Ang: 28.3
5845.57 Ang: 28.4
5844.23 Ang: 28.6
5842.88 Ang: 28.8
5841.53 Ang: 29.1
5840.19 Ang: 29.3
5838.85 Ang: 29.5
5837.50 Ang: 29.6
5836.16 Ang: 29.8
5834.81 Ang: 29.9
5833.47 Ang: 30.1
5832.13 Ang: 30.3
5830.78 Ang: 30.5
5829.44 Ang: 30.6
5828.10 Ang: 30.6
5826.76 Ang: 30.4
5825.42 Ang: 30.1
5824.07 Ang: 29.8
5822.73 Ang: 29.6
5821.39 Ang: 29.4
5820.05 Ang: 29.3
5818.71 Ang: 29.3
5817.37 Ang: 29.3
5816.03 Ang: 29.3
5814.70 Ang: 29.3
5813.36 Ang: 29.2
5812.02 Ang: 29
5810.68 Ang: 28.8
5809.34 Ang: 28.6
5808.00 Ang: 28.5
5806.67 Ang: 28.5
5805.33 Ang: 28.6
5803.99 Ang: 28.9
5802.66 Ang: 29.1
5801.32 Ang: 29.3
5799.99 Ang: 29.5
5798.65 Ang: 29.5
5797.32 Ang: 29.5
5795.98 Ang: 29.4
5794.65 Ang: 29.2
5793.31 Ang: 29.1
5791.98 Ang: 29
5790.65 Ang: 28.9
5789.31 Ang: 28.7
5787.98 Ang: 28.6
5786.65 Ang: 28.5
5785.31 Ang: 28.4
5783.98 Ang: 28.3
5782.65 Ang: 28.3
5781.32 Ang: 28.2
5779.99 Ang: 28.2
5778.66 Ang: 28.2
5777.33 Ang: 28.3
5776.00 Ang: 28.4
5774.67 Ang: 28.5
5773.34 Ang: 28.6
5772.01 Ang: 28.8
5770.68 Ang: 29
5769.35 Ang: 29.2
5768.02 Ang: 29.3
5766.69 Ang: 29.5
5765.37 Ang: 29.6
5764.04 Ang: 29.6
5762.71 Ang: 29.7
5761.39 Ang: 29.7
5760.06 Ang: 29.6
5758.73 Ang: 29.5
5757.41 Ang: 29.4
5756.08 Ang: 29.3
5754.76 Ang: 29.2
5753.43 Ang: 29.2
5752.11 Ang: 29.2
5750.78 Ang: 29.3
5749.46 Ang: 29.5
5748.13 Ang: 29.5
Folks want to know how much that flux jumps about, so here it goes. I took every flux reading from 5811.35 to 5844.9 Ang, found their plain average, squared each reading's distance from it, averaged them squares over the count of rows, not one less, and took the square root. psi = 0.55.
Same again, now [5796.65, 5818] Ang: 0.35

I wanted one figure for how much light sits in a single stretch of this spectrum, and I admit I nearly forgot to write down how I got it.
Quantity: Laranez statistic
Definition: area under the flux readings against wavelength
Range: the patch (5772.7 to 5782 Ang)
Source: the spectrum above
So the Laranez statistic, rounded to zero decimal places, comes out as 264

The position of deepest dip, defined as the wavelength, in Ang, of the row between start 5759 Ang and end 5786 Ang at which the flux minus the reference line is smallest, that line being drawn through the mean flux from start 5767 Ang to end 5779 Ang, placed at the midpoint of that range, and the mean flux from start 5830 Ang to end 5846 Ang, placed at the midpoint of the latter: 5781.32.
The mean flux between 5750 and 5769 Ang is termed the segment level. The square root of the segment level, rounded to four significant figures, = 5.425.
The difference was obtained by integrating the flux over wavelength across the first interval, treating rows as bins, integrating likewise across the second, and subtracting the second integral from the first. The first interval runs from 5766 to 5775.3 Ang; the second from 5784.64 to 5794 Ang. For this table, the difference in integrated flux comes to 1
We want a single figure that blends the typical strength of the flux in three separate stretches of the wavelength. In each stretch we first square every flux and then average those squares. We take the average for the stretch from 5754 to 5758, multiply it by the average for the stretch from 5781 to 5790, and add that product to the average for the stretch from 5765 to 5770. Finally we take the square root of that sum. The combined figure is 833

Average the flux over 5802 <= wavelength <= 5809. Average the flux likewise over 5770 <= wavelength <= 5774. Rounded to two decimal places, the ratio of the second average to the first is 1.00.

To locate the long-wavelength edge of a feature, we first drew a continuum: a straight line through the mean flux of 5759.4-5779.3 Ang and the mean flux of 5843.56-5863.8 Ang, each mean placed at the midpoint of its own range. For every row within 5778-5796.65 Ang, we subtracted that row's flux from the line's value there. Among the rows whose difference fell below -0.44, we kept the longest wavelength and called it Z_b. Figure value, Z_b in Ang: 5795.98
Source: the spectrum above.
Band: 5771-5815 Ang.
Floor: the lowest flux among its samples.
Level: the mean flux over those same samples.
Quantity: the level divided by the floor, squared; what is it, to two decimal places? 1.04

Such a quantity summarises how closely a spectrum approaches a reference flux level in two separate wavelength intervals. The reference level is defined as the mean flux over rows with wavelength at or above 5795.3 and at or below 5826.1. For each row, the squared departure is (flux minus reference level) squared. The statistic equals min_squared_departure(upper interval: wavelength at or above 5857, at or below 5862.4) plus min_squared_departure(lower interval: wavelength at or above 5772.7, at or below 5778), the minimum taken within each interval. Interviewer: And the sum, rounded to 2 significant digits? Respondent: 0.38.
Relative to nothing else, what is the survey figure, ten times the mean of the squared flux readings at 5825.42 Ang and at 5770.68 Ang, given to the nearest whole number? 8735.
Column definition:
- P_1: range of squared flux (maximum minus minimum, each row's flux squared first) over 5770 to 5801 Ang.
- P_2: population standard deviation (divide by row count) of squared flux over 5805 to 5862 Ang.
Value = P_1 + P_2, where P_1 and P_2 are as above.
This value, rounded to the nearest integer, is 118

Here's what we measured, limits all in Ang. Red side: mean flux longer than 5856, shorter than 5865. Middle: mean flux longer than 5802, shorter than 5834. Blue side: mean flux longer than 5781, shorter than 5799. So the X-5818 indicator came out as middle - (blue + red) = -28.3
